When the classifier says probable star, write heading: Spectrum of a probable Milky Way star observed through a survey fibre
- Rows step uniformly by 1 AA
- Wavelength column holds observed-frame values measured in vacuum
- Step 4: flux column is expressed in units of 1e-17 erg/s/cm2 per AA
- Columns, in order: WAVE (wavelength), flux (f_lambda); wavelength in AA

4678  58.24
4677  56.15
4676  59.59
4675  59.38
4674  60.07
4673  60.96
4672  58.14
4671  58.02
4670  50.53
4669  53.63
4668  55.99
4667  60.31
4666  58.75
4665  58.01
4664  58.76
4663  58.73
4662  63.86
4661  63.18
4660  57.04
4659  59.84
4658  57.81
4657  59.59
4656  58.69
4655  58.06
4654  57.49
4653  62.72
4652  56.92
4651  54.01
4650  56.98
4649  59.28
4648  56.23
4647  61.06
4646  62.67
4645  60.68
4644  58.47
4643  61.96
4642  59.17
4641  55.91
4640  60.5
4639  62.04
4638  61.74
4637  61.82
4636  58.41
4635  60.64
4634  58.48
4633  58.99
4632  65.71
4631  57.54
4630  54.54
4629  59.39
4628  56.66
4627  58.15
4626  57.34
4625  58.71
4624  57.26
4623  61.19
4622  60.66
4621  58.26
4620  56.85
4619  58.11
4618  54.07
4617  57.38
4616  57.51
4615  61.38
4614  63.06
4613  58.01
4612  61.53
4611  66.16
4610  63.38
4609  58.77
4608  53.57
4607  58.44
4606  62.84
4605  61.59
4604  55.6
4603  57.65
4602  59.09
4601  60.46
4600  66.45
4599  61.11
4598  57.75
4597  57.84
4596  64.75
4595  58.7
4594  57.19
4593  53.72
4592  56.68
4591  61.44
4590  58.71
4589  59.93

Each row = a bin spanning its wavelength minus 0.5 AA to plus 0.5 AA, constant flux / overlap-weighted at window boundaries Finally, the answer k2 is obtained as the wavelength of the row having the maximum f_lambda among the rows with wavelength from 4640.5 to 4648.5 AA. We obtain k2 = 4646 AA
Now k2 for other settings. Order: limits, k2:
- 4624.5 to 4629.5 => 4629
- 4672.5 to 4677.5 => 4673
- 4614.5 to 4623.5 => 4615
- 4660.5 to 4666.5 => 4662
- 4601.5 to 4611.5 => 4611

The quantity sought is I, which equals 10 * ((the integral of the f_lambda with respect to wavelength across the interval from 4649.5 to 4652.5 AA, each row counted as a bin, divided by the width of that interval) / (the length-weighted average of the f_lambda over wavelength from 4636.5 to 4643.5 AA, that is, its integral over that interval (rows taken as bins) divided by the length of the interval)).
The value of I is 9.3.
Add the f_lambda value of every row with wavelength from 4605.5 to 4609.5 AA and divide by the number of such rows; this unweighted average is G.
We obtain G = 58.4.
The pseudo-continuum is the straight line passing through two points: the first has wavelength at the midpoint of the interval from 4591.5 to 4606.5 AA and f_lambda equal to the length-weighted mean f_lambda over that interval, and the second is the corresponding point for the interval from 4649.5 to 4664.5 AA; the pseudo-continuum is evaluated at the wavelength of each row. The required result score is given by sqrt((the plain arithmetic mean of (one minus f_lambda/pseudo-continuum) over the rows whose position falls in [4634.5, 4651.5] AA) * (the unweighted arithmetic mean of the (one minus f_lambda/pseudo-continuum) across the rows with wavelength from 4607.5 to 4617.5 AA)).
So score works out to 0.010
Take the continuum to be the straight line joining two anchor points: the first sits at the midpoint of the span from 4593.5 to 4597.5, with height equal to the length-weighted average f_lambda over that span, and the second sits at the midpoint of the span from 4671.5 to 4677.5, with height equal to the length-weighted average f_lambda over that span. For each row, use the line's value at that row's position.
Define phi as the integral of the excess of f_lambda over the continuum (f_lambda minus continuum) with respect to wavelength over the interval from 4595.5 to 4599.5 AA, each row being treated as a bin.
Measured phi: 3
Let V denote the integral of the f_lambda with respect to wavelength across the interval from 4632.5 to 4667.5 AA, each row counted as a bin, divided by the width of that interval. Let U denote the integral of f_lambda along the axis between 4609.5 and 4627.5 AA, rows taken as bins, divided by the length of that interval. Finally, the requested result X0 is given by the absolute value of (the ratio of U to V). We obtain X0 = 1.00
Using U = 59.4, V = 59.4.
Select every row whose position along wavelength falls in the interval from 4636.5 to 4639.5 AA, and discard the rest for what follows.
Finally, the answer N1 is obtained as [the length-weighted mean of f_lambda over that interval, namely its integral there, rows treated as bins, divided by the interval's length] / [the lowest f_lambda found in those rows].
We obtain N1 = 1.00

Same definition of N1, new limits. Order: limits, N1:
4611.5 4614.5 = 1.05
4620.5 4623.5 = 1.03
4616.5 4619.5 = 1.05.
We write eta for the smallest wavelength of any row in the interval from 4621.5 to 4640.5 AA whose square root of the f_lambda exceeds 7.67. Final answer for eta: 4622 AA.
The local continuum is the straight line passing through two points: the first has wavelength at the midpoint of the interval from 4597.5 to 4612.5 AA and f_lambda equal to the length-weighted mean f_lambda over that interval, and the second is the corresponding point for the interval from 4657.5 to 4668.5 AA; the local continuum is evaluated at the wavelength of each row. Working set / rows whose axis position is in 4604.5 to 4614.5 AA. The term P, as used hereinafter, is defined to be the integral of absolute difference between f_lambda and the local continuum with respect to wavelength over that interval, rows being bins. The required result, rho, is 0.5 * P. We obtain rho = 14.7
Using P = 29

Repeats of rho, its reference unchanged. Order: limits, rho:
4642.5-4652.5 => 11.6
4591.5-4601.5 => 16.1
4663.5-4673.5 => 12.4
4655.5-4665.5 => 8.0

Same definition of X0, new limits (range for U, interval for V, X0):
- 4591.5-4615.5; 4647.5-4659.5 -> 1.03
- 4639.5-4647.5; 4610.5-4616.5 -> 0.98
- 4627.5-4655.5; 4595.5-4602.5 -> 0.97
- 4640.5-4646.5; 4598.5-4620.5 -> 1.00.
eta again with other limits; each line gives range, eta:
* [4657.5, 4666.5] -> 4659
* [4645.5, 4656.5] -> 4646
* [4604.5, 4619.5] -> 4605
